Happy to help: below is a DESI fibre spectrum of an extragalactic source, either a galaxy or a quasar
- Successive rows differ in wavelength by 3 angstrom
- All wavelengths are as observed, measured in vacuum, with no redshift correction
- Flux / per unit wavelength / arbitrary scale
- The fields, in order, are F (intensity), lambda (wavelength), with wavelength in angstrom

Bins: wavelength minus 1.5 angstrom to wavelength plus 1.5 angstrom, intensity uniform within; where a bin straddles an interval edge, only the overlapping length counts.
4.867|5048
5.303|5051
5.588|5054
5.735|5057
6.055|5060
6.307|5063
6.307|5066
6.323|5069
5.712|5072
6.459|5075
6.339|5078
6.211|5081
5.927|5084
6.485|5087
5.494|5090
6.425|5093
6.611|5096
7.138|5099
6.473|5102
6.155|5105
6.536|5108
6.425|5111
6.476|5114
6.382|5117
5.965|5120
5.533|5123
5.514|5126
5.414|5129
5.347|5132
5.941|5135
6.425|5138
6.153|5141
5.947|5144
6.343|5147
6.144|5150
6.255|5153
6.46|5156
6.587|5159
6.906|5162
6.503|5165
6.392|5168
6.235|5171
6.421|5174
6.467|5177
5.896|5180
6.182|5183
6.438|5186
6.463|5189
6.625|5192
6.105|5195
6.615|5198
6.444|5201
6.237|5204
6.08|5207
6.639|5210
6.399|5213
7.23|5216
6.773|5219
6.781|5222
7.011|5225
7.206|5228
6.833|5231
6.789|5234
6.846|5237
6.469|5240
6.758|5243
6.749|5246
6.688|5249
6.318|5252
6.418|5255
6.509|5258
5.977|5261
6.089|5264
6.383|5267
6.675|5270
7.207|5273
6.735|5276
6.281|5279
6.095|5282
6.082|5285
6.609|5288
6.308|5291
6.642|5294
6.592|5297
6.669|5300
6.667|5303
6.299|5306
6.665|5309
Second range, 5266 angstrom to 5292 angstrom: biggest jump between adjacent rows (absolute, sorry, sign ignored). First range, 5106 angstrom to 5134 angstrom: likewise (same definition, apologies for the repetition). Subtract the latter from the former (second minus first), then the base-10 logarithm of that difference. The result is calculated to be -1.0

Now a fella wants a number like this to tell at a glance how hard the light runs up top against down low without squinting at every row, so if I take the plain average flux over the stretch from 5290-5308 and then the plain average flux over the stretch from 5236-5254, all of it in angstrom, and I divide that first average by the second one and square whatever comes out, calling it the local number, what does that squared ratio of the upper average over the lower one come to 0.97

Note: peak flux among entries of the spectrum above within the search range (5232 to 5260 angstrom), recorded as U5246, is 6.846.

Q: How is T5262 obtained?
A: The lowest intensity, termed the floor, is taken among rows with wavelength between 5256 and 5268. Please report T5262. 5.977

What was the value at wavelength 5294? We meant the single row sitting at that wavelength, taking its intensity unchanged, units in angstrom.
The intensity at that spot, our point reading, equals 6.642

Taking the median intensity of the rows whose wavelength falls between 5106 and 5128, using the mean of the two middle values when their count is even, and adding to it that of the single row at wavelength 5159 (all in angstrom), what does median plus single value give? 13.0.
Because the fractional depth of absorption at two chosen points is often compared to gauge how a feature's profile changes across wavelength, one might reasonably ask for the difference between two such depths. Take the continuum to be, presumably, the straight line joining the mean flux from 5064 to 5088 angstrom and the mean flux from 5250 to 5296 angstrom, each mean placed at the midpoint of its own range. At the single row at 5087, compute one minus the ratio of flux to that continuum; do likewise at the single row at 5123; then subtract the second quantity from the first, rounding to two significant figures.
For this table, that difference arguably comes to -0.16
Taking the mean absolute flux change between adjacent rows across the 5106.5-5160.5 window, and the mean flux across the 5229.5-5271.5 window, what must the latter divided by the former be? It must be 29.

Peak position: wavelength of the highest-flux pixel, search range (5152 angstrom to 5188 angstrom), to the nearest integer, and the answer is 5162 angstrom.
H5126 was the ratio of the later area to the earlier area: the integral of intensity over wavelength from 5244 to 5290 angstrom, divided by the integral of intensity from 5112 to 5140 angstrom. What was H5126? 1.8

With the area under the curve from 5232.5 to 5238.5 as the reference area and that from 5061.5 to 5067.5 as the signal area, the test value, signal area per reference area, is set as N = 0.93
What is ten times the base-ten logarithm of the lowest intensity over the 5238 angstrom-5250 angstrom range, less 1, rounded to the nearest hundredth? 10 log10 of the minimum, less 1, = 7.11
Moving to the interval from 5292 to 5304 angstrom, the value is 7.19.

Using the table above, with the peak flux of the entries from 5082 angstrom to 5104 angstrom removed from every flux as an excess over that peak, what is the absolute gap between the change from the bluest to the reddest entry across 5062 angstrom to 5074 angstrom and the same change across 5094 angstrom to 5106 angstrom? 0.14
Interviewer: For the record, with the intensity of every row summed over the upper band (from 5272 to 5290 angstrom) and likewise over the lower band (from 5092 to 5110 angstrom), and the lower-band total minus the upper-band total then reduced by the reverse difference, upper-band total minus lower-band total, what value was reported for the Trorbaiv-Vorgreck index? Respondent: 1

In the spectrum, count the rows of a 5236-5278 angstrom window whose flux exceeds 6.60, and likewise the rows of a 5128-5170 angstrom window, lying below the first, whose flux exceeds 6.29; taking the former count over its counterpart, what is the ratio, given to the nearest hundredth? 1.00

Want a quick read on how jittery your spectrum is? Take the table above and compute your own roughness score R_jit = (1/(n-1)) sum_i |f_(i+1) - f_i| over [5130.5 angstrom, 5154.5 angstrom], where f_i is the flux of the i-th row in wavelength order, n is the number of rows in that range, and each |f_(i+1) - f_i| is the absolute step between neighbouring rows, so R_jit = 0.32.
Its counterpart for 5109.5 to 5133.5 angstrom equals 0.17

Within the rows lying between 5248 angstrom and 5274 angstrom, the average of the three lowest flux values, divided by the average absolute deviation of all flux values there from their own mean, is 23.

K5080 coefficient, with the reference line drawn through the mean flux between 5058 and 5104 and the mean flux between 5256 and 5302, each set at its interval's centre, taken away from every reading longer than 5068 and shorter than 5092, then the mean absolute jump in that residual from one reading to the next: 0.49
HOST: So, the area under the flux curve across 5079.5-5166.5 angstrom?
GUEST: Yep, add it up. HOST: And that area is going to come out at 541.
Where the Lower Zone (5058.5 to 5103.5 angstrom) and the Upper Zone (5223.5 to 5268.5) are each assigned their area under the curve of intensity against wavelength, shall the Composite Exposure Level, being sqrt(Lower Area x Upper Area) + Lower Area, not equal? 573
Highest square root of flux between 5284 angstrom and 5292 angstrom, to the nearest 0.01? 2.57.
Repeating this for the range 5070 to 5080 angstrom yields 2.54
